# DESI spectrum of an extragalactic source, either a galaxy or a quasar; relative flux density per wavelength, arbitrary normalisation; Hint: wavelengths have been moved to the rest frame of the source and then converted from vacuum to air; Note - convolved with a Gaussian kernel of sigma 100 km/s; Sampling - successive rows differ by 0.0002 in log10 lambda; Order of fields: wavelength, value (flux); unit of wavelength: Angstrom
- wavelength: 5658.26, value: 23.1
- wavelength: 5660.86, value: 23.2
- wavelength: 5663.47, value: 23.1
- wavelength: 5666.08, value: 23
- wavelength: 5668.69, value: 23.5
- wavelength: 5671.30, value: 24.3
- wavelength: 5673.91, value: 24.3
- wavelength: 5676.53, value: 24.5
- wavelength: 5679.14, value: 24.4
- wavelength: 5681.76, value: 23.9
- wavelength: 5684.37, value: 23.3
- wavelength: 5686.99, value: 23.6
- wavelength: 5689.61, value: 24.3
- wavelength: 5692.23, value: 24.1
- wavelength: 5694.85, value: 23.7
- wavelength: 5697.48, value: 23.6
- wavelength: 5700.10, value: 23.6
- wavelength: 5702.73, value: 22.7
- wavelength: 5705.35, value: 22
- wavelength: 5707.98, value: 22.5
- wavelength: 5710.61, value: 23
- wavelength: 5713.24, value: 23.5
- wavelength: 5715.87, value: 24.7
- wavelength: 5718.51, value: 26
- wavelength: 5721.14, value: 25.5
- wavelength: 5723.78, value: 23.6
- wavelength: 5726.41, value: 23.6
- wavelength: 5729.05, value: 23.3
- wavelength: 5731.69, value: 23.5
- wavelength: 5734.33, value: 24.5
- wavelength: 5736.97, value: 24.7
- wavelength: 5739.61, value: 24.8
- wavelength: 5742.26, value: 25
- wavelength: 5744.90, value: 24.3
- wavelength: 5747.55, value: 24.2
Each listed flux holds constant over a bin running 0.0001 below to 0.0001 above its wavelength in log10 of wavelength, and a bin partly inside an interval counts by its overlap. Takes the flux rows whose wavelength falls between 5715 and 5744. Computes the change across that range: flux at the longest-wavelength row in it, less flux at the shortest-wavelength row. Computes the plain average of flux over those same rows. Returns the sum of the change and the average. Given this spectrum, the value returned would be 24.8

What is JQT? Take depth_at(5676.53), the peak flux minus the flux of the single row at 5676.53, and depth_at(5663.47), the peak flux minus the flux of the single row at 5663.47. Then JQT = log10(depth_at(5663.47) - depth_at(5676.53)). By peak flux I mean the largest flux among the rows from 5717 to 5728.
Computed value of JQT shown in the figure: 0.15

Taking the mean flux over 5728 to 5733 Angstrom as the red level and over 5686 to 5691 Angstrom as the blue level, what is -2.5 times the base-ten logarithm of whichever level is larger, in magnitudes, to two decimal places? -3.45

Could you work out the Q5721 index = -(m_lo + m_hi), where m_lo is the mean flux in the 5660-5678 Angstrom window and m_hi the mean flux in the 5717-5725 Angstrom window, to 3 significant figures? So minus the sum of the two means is -48.7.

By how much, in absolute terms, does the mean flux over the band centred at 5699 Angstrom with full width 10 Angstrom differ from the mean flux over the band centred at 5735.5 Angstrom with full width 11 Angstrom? 1.0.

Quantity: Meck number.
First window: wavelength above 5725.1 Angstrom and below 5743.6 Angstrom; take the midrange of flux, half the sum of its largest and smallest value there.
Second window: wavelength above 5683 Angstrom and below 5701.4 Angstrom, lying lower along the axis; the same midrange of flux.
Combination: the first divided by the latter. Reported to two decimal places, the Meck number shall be 1.01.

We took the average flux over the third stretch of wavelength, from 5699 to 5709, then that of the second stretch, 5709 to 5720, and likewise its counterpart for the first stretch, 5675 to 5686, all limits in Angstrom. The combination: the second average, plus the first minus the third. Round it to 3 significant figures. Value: 25.6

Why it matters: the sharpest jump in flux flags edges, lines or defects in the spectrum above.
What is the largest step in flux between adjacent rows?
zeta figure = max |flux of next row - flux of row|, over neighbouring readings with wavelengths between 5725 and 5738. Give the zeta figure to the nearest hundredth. 1.00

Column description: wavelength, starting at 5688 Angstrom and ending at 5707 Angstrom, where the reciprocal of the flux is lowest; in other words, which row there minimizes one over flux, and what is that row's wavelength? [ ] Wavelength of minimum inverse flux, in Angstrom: 5689.61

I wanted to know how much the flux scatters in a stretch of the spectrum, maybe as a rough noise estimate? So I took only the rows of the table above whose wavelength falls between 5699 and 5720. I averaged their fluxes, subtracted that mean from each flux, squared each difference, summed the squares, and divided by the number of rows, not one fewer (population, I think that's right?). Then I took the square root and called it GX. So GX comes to 1.2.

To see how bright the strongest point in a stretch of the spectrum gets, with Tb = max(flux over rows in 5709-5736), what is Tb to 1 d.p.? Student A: 26.0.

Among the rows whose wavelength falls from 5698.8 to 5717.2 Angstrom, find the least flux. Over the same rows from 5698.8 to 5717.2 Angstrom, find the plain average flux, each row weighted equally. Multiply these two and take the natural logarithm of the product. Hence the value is 6.23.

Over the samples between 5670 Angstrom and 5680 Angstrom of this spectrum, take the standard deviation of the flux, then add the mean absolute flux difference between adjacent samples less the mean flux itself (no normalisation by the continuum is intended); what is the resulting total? -24.2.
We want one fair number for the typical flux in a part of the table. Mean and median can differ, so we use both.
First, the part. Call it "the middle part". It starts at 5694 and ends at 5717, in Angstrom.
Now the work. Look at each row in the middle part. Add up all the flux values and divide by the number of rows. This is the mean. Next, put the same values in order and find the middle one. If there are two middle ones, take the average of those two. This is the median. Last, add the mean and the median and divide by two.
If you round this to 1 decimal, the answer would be 23.4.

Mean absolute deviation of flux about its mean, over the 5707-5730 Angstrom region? 1.0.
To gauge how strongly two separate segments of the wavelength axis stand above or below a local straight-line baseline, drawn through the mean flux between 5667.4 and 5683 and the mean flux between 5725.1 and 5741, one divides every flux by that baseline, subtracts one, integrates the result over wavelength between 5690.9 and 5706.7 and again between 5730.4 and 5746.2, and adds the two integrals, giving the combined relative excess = -0.3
